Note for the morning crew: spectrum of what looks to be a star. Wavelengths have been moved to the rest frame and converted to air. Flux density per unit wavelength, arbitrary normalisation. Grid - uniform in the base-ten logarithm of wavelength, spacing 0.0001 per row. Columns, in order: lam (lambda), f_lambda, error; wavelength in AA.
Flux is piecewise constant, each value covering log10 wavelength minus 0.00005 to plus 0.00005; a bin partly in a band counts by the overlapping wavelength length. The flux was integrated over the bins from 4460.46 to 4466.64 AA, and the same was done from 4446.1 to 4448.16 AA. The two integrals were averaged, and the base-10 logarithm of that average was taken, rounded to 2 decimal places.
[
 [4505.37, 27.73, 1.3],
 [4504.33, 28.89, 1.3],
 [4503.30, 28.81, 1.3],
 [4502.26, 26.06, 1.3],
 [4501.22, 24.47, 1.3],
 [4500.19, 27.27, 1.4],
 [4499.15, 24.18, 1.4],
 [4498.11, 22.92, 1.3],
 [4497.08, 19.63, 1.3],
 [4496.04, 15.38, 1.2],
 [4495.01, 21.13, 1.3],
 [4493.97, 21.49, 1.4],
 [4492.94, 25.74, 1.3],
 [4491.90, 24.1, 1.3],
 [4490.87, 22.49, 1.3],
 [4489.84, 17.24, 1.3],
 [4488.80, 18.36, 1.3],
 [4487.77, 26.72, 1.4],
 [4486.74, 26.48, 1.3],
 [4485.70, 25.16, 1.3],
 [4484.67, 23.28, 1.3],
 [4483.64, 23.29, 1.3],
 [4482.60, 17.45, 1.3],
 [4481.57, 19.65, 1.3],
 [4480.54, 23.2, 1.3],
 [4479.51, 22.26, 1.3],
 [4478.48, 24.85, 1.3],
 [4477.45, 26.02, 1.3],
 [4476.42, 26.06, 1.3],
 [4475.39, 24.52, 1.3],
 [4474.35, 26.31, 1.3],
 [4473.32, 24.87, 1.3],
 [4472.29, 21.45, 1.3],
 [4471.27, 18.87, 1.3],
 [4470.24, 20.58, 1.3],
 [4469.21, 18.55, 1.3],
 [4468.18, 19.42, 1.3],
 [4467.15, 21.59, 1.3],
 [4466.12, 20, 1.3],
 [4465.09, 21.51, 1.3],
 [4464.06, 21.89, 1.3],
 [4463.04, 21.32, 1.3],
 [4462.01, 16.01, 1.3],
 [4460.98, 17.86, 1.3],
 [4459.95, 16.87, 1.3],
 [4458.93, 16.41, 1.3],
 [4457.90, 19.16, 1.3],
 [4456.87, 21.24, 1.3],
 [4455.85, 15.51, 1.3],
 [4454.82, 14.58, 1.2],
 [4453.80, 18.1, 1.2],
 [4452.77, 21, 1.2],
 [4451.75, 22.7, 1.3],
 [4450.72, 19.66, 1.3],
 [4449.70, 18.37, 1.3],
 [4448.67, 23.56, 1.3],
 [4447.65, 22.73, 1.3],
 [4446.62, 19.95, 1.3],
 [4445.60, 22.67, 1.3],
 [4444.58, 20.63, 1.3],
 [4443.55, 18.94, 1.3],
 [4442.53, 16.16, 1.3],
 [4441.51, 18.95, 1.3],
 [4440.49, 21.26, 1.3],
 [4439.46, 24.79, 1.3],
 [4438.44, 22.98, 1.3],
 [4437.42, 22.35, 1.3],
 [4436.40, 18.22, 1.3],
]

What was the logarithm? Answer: 1.92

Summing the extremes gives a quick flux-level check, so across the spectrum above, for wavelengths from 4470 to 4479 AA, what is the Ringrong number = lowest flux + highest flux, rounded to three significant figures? 45.2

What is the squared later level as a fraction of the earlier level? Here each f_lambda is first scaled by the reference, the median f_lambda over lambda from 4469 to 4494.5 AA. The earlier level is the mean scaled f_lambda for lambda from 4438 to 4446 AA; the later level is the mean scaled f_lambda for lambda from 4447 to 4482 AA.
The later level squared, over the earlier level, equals 0.89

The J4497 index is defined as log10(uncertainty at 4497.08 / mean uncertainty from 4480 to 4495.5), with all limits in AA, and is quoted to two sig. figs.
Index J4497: -0.0044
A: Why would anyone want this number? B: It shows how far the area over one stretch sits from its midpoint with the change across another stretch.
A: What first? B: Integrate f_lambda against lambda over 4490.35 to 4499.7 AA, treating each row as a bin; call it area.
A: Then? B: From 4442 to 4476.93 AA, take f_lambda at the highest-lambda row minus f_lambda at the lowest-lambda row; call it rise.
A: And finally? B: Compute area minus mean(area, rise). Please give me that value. 97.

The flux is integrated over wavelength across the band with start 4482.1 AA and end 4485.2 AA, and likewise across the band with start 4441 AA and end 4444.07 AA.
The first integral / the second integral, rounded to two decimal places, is 1.20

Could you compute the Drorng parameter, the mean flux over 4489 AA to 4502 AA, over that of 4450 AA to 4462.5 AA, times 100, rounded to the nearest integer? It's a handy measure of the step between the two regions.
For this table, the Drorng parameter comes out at 121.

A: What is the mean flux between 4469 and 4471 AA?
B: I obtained 20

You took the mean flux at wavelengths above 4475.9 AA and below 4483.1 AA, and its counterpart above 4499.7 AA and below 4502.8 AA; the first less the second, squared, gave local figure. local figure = 10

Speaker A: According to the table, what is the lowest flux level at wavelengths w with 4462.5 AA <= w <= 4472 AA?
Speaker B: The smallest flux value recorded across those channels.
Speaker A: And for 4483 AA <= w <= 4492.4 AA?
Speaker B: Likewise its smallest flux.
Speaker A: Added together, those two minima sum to 35.8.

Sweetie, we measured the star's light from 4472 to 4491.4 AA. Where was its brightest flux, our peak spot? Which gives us 4487.77 AA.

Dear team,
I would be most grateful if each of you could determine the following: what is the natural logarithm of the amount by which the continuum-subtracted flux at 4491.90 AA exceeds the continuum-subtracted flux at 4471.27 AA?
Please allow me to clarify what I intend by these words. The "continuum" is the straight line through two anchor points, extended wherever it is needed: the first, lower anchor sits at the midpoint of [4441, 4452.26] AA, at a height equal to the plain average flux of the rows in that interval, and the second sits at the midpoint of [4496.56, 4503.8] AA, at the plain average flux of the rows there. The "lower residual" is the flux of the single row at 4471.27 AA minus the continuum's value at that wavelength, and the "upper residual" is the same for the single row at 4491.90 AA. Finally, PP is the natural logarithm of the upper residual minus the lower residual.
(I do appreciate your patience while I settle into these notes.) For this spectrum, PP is 1.3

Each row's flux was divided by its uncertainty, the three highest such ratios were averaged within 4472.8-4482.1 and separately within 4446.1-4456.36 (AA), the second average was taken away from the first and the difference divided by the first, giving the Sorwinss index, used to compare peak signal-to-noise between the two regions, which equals 0.12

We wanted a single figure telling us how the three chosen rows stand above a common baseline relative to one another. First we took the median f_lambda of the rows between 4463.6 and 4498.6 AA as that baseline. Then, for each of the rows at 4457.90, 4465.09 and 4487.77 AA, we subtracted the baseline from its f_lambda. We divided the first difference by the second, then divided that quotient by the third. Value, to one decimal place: 1.1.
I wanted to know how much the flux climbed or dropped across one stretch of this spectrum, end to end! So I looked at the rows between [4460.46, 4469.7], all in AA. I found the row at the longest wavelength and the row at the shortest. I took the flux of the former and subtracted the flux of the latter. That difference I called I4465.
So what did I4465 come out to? 1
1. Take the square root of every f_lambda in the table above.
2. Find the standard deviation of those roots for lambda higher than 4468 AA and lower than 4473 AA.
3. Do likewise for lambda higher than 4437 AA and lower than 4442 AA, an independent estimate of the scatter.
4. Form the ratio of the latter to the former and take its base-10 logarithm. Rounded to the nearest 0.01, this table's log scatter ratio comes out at 0.23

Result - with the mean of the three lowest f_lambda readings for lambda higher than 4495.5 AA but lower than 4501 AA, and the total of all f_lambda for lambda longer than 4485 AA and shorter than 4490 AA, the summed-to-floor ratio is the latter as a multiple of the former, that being 5.9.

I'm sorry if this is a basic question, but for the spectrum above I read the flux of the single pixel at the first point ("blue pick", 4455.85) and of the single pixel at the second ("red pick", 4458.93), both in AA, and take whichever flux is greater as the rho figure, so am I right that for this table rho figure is 16.4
